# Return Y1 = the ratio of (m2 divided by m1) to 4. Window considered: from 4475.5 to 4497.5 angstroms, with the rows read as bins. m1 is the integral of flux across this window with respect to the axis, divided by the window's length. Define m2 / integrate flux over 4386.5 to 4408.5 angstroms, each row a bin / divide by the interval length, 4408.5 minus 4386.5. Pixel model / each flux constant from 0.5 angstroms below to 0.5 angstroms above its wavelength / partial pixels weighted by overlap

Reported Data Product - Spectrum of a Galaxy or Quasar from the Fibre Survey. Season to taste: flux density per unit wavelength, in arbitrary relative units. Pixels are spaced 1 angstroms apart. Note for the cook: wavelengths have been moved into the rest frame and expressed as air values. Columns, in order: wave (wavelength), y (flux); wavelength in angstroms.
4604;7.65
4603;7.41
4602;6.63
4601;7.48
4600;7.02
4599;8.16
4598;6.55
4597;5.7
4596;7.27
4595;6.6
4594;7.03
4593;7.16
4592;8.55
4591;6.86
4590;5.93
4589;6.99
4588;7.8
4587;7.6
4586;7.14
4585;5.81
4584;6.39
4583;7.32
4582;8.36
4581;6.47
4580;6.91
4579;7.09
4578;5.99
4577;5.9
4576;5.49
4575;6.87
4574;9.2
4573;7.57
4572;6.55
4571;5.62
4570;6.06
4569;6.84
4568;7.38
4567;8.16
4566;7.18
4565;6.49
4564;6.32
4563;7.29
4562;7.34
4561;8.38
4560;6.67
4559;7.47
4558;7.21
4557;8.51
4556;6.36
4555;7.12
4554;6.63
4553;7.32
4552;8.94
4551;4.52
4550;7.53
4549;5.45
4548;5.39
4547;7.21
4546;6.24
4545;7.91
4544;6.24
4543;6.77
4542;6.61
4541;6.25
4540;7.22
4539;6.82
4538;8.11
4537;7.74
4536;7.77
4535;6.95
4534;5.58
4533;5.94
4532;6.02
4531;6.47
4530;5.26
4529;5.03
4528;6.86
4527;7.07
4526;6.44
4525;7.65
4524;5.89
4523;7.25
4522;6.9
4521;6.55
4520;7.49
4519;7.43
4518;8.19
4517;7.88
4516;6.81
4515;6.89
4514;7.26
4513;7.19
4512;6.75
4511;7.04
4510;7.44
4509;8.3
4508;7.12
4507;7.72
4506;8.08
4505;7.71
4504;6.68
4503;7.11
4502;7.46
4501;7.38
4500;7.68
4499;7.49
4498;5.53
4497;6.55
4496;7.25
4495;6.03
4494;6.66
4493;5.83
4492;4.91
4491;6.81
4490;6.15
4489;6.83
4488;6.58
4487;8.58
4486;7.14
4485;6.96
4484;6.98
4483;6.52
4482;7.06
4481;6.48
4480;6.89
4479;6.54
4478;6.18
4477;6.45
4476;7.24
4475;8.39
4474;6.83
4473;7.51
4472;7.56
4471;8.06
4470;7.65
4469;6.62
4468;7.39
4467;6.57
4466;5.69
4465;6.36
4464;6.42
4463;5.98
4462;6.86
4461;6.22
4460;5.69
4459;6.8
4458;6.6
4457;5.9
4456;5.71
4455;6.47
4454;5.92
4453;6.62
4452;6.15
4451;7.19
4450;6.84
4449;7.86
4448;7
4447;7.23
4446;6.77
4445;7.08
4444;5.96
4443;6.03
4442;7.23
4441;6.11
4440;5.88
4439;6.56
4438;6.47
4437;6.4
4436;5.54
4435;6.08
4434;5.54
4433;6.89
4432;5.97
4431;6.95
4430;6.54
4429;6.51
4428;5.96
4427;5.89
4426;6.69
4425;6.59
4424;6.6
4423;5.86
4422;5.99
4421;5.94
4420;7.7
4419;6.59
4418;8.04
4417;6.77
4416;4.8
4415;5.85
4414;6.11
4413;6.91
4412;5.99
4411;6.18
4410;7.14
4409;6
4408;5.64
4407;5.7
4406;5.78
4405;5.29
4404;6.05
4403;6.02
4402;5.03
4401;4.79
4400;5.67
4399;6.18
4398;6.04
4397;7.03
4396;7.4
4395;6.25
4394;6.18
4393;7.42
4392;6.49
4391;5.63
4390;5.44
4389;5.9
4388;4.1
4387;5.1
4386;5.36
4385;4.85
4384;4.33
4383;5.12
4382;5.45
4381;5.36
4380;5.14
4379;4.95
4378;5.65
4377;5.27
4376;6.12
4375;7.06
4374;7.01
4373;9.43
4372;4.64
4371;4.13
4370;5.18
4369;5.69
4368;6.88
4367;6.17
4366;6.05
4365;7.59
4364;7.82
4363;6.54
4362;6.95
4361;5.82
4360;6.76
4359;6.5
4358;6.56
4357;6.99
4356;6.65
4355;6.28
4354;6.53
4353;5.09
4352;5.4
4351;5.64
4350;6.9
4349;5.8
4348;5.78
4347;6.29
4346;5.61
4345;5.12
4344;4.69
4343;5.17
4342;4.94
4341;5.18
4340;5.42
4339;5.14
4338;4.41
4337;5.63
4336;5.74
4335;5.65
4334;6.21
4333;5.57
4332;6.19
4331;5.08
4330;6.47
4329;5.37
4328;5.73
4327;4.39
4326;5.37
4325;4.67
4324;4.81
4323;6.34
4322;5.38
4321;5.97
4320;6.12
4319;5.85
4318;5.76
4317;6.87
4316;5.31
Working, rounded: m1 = 6.66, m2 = 5.9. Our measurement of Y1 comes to 0.22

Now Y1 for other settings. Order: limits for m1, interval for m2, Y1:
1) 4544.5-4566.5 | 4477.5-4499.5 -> 0.24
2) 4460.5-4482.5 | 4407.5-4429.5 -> 0.23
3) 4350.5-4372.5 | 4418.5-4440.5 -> 0.26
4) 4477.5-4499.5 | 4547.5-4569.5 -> 0.26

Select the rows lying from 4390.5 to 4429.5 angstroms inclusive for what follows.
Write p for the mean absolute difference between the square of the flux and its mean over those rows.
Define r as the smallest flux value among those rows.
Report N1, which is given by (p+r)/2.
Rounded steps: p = 7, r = 4.79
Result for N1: 5.9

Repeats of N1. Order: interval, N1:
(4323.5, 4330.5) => 5.1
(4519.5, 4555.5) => 7.2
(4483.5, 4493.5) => 6.7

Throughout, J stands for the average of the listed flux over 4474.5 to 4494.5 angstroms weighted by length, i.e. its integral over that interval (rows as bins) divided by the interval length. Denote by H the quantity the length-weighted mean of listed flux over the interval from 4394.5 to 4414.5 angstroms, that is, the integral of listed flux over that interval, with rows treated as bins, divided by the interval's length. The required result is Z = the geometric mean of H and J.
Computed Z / 6.4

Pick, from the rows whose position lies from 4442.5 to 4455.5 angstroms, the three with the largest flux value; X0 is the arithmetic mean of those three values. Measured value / 7.4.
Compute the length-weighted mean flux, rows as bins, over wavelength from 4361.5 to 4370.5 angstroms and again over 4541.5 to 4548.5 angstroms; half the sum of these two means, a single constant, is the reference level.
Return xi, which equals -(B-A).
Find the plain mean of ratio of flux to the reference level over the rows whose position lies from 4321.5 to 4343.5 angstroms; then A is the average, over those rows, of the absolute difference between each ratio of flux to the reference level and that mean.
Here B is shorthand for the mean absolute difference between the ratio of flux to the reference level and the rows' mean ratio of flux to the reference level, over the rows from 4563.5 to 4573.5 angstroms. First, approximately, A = 0.068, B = 0.093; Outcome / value -0.025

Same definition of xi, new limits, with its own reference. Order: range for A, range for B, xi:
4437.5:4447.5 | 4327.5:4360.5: -0.017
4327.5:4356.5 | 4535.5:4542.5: -0.014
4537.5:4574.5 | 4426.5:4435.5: 0.053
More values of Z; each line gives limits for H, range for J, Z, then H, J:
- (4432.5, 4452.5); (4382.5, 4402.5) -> 6.1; 6.54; 5.7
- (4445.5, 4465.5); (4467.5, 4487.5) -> 6.8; 6.53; 7.2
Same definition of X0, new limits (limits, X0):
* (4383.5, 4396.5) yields 7.1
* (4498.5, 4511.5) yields 8.0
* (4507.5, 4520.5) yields 8.1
